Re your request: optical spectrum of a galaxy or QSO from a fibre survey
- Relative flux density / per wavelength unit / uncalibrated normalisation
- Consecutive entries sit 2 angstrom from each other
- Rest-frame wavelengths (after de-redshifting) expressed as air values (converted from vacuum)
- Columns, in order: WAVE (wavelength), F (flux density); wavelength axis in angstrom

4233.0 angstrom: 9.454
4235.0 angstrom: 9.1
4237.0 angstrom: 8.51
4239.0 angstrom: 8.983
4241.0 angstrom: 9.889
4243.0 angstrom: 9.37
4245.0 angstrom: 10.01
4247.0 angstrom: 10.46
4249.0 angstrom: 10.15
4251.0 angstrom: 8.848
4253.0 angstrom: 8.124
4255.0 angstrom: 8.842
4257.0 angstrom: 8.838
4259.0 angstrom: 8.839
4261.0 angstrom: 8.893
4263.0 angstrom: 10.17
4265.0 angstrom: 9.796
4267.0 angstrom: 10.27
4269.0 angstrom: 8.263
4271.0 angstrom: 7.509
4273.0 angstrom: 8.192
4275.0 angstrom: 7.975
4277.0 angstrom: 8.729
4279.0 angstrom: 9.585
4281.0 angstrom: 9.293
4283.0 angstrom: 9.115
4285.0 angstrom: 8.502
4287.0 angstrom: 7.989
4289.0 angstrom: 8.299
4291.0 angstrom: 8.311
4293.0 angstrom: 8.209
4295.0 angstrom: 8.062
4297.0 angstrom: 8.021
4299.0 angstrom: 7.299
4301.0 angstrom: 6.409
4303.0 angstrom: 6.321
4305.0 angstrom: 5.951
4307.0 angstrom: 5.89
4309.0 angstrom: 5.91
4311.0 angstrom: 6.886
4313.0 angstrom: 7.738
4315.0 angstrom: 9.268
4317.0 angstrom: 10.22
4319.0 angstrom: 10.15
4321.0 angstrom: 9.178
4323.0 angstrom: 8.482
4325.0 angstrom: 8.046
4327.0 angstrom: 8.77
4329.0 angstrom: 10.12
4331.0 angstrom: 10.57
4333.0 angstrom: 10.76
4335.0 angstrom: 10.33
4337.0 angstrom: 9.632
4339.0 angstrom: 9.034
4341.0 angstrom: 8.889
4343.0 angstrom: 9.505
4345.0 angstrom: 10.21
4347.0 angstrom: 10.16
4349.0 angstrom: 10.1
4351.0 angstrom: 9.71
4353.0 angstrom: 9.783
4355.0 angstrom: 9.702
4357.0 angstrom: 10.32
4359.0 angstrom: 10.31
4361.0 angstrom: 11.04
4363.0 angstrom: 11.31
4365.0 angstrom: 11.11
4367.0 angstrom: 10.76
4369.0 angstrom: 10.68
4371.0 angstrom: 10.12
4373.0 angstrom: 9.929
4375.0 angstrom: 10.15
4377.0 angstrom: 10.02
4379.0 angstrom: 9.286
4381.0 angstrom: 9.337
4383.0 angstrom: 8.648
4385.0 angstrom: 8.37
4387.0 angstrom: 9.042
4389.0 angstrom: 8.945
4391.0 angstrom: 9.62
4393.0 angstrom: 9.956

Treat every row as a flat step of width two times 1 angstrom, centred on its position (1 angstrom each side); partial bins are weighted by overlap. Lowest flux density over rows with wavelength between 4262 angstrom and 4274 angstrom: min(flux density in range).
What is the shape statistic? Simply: 7.509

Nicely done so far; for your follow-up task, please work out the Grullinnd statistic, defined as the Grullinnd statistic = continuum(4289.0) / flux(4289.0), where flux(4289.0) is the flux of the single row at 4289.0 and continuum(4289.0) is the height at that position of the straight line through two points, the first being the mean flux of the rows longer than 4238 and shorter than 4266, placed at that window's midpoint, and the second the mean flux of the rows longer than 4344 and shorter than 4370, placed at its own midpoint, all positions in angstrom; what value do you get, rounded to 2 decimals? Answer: 1.17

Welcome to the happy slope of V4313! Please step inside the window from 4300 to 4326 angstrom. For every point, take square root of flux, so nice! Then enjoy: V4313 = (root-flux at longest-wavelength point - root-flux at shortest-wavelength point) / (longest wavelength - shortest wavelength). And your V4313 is 0.013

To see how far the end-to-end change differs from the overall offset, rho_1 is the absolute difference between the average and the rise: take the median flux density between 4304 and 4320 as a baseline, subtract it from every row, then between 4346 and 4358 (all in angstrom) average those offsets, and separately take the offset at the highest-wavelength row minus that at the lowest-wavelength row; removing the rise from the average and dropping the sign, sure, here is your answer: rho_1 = 2.5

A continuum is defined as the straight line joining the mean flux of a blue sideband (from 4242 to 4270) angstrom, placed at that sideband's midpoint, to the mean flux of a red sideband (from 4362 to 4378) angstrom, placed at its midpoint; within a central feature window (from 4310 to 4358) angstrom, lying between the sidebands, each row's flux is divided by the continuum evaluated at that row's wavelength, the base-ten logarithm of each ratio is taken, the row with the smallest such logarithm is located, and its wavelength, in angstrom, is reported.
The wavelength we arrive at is 4311.0 angstrom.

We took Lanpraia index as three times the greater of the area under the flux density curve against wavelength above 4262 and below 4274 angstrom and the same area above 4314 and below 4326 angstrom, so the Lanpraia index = 332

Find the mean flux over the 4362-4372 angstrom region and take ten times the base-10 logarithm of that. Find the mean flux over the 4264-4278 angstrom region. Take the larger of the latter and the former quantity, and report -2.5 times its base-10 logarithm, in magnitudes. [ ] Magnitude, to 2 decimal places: -2.54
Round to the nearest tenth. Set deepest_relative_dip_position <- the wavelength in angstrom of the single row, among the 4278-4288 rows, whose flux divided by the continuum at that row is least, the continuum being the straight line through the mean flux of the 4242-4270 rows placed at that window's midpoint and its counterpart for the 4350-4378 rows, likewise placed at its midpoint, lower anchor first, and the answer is 4287.0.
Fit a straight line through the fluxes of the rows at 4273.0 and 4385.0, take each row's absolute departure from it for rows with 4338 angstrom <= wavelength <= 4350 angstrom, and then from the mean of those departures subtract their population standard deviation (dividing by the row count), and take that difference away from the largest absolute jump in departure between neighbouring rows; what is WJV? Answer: -0.11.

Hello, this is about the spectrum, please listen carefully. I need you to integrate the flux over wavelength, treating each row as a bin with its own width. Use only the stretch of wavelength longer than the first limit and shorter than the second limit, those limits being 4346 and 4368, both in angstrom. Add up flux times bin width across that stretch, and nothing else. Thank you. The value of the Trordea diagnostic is 229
